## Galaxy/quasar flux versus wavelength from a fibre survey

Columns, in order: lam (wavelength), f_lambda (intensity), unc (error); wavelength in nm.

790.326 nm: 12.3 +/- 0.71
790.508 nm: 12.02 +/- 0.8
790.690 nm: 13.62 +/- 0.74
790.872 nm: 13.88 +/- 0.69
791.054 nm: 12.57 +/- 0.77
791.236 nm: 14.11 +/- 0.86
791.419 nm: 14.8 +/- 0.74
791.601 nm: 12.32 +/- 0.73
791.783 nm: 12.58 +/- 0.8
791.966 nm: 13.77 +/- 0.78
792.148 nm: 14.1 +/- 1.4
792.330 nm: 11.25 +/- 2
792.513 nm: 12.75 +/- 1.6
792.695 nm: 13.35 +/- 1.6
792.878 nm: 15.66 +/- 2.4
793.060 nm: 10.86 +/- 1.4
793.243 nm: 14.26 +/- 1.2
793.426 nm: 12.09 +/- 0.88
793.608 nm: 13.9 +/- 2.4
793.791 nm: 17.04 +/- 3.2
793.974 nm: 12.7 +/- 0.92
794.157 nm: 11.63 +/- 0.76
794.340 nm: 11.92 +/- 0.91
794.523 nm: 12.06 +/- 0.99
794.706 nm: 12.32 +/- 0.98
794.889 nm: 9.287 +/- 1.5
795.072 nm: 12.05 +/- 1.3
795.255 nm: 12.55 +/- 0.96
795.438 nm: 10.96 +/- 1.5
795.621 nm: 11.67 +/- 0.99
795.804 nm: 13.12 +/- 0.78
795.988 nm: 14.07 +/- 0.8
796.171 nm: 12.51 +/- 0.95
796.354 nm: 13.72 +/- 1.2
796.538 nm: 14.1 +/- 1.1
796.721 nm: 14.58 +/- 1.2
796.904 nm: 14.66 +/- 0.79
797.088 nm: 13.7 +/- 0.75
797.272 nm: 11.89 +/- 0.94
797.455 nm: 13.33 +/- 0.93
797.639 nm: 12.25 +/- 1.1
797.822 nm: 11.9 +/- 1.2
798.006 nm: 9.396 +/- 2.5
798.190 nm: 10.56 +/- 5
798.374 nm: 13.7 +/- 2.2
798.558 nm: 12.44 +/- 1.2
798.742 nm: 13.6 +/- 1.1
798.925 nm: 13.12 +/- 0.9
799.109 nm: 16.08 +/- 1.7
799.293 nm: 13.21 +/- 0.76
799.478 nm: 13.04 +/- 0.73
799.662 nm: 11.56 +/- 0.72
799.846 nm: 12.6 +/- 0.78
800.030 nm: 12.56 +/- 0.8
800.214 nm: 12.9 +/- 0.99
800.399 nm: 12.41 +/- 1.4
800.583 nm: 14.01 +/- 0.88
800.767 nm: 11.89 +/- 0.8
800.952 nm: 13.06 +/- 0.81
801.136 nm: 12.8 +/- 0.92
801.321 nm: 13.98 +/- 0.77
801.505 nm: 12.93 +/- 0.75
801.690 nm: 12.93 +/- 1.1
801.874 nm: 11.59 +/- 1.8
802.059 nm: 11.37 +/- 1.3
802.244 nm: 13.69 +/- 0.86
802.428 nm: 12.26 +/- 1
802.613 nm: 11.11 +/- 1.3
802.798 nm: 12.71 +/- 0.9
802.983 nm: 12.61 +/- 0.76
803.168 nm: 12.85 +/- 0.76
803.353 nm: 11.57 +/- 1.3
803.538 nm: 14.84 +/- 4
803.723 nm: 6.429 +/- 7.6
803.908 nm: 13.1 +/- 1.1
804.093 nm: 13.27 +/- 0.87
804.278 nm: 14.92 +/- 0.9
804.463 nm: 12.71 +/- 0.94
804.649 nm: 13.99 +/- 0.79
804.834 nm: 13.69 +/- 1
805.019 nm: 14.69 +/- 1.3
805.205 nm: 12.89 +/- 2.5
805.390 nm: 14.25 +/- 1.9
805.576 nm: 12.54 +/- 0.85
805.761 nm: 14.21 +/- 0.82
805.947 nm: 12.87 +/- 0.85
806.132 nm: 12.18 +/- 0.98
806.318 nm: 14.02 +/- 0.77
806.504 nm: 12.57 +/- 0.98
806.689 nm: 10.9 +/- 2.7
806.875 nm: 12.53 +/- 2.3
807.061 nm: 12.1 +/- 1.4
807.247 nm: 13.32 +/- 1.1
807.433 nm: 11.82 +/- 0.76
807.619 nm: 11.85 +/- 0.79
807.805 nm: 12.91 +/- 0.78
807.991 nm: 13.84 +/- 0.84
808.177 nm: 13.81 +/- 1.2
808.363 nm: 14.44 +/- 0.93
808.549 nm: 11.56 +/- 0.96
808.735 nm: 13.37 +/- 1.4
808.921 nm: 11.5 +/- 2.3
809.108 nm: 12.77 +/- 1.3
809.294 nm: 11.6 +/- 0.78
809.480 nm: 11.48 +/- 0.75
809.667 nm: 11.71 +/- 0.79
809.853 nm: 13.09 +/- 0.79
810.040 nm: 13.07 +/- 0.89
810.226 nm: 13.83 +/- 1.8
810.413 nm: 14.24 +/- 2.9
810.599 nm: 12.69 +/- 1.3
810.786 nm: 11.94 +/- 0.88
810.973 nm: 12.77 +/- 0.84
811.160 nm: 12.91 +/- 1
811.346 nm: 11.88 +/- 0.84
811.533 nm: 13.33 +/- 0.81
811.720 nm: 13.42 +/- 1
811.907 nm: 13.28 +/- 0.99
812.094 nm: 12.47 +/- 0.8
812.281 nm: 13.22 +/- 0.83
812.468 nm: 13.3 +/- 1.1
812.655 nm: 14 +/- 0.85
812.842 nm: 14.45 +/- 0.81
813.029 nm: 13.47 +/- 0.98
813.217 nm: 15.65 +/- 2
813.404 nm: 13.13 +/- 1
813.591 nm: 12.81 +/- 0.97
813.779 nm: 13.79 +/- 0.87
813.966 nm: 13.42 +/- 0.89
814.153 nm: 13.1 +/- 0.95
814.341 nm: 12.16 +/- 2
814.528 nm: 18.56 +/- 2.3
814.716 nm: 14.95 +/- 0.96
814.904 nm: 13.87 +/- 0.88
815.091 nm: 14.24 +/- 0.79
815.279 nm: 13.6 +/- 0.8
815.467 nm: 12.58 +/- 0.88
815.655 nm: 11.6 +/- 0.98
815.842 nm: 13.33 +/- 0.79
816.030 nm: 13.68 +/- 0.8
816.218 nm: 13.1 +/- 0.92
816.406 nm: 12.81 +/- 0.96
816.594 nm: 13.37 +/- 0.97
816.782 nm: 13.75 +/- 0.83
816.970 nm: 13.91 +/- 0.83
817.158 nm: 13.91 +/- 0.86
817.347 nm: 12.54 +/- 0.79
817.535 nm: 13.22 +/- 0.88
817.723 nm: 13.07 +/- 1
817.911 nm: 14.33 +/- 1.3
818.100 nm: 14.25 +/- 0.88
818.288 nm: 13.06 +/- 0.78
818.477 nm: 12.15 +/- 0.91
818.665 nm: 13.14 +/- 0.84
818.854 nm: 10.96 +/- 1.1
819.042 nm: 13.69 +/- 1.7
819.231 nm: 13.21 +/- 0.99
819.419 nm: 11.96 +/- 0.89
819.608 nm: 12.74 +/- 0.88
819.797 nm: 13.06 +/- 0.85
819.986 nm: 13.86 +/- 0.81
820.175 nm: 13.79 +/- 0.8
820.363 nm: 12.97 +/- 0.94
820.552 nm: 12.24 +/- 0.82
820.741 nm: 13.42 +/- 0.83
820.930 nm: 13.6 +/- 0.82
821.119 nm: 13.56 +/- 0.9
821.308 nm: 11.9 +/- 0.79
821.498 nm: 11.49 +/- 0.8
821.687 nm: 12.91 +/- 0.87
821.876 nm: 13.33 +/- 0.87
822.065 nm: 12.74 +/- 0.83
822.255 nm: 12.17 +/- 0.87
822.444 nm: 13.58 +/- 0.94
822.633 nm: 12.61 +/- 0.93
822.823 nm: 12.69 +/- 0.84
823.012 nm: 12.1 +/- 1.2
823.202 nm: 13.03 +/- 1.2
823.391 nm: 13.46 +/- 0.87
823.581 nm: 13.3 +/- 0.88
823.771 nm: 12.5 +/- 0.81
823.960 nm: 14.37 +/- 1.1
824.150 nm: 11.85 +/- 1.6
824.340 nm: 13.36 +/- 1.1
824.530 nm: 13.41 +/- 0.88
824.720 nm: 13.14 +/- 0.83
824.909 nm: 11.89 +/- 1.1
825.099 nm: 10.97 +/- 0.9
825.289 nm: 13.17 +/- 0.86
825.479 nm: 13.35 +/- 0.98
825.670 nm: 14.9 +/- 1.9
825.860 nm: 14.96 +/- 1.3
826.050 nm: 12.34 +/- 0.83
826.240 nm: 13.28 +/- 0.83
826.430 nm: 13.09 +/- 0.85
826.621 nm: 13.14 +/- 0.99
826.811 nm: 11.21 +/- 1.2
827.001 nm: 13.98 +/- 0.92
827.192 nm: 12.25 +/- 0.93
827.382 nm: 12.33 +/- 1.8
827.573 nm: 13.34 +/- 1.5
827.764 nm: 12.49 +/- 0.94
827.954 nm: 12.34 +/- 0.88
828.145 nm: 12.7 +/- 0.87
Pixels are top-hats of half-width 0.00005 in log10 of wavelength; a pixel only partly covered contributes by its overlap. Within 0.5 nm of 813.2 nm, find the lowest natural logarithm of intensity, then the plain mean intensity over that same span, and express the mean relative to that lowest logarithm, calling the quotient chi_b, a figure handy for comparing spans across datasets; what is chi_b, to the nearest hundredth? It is 5.45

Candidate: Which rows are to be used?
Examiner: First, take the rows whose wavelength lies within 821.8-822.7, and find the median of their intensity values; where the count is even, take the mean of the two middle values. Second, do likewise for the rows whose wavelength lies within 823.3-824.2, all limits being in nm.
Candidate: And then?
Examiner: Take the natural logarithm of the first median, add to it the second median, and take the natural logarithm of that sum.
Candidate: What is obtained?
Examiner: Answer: 2.76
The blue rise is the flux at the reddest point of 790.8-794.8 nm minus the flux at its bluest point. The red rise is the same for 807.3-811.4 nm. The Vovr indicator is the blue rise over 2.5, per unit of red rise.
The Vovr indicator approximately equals -10.4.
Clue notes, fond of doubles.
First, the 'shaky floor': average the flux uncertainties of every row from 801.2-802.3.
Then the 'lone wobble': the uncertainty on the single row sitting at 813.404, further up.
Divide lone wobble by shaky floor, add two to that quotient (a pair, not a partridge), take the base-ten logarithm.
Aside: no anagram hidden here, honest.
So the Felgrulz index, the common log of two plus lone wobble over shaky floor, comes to 0.464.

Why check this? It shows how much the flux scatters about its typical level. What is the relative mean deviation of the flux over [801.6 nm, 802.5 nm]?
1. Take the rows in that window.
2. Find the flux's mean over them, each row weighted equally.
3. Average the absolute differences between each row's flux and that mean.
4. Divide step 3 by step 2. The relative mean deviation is 0.061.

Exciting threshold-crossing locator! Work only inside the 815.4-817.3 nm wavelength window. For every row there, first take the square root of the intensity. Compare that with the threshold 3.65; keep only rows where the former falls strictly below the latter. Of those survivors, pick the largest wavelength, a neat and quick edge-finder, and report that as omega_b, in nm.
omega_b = 816.406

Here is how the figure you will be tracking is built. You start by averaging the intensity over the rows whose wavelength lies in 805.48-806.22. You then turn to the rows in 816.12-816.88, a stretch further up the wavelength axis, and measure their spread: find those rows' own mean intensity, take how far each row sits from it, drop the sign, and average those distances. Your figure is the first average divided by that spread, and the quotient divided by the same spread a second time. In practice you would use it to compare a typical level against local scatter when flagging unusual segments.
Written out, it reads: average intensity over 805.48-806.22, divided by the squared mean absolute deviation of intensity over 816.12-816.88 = 142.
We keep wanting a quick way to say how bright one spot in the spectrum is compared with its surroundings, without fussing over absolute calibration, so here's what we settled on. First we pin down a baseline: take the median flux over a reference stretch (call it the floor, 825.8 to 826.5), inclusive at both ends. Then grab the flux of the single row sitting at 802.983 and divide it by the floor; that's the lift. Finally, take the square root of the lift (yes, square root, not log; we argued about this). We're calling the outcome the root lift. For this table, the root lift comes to 0.98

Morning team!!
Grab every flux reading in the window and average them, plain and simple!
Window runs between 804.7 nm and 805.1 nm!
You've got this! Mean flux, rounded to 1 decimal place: 14.2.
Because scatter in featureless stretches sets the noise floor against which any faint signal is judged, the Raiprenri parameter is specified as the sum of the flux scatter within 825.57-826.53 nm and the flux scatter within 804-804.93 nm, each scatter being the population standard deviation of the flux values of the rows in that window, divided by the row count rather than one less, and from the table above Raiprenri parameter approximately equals 1.8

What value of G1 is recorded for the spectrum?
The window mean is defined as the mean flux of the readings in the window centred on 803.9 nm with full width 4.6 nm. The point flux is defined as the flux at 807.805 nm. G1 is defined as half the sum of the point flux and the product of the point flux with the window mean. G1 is 88.9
